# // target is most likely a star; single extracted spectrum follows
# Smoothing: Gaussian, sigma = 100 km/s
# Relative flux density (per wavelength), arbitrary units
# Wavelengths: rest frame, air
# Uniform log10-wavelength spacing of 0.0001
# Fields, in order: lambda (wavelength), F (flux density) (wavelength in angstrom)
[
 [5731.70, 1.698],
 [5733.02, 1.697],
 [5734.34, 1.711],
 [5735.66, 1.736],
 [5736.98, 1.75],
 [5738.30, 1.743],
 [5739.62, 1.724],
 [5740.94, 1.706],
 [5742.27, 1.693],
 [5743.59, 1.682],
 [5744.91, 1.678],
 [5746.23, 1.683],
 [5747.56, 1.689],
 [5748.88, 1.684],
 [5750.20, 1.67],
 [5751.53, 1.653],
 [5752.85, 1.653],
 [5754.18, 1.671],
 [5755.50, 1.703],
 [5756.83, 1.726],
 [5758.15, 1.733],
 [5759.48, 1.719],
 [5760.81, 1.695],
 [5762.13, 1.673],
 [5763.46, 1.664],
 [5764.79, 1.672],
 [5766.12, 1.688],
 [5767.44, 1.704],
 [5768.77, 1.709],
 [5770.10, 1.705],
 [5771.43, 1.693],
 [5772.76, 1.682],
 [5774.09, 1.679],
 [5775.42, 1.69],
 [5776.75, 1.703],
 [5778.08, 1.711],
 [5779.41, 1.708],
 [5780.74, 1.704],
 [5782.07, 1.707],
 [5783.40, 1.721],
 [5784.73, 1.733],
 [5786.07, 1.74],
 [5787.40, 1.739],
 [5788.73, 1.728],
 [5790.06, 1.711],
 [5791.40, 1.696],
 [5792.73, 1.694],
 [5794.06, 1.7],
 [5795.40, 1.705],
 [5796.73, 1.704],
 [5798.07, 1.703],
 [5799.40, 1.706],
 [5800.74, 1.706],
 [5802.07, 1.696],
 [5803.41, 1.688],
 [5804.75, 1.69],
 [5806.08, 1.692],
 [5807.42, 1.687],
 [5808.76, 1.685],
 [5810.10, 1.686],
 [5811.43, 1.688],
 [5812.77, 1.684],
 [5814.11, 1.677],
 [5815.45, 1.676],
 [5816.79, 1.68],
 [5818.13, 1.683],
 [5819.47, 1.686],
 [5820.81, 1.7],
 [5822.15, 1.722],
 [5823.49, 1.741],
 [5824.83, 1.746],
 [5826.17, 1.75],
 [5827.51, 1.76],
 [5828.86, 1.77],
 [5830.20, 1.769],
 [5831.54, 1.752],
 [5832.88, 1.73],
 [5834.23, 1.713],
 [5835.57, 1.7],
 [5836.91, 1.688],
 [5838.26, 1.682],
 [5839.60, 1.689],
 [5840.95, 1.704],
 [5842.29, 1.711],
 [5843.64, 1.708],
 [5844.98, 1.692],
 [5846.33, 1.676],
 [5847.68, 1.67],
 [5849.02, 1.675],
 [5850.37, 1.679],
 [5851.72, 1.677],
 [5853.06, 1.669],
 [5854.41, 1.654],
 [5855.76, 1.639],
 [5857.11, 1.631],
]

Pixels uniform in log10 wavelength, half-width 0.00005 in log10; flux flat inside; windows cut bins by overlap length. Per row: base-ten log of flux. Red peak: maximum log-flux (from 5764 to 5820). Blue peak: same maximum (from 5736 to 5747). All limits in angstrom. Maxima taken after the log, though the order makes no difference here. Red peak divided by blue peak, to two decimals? 0.99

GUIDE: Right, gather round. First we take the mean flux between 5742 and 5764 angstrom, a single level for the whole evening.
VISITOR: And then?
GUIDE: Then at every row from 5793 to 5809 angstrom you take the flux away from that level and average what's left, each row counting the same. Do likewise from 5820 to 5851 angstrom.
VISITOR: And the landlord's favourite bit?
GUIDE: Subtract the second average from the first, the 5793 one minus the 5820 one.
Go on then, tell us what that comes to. 0.017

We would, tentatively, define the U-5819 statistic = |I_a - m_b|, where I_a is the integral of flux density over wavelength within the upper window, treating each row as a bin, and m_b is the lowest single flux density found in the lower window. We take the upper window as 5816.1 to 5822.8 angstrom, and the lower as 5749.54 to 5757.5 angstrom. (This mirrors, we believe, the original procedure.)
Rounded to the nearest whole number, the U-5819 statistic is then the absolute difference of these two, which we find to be 10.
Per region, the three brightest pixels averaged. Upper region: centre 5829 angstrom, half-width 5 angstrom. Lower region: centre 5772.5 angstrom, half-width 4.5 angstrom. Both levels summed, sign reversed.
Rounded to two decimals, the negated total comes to -3.47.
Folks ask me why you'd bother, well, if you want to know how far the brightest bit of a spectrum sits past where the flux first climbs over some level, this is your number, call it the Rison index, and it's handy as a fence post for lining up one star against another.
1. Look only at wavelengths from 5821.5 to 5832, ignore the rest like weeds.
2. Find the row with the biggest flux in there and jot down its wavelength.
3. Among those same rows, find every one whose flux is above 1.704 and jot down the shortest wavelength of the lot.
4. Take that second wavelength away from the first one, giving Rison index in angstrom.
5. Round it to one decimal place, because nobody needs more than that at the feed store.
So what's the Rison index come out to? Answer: 6.7 angstrom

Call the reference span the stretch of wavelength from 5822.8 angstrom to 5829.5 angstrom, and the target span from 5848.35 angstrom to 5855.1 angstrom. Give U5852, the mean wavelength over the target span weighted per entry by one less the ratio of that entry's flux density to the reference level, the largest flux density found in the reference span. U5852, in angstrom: 5851.9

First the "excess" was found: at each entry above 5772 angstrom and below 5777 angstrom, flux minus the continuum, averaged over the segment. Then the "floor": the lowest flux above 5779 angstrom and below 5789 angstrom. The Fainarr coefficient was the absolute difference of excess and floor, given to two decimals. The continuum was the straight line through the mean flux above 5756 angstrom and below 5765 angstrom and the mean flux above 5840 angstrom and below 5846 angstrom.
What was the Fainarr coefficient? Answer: 1.71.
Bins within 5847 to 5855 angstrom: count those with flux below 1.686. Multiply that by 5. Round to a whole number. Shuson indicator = 30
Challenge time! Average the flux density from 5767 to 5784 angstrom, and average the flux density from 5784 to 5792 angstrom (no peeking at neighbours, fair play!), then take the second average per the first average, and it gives 1.01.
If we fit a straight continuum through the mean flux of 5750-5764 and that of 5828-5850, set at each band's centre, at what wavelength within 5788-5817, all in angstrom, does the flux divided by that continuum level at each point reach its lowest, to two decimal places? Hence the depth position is 5815.45 angstrom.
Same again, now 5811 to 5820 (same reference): 5815.45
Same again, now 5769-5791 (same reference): 5774.09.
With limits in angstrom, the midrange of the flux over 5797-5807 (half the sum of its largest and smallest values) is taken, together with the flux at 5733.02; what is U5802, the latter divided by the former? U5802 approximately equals 1.000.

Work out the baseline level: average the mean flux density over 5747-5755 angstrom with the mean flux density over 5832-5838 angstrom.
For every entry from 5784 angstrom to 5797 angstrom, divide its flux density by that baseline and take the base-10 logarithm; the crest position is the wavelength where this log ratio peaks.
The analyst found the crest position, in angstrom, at 5786.07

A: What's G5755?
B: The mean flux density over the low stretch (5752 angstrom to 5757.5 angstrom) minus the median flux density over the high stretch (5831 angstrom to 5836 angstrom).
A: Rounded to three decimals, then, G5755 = -0.033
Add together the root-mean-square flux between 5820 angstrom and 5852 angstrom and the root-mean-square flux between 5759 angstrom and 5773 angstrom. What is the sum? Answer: 3.40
